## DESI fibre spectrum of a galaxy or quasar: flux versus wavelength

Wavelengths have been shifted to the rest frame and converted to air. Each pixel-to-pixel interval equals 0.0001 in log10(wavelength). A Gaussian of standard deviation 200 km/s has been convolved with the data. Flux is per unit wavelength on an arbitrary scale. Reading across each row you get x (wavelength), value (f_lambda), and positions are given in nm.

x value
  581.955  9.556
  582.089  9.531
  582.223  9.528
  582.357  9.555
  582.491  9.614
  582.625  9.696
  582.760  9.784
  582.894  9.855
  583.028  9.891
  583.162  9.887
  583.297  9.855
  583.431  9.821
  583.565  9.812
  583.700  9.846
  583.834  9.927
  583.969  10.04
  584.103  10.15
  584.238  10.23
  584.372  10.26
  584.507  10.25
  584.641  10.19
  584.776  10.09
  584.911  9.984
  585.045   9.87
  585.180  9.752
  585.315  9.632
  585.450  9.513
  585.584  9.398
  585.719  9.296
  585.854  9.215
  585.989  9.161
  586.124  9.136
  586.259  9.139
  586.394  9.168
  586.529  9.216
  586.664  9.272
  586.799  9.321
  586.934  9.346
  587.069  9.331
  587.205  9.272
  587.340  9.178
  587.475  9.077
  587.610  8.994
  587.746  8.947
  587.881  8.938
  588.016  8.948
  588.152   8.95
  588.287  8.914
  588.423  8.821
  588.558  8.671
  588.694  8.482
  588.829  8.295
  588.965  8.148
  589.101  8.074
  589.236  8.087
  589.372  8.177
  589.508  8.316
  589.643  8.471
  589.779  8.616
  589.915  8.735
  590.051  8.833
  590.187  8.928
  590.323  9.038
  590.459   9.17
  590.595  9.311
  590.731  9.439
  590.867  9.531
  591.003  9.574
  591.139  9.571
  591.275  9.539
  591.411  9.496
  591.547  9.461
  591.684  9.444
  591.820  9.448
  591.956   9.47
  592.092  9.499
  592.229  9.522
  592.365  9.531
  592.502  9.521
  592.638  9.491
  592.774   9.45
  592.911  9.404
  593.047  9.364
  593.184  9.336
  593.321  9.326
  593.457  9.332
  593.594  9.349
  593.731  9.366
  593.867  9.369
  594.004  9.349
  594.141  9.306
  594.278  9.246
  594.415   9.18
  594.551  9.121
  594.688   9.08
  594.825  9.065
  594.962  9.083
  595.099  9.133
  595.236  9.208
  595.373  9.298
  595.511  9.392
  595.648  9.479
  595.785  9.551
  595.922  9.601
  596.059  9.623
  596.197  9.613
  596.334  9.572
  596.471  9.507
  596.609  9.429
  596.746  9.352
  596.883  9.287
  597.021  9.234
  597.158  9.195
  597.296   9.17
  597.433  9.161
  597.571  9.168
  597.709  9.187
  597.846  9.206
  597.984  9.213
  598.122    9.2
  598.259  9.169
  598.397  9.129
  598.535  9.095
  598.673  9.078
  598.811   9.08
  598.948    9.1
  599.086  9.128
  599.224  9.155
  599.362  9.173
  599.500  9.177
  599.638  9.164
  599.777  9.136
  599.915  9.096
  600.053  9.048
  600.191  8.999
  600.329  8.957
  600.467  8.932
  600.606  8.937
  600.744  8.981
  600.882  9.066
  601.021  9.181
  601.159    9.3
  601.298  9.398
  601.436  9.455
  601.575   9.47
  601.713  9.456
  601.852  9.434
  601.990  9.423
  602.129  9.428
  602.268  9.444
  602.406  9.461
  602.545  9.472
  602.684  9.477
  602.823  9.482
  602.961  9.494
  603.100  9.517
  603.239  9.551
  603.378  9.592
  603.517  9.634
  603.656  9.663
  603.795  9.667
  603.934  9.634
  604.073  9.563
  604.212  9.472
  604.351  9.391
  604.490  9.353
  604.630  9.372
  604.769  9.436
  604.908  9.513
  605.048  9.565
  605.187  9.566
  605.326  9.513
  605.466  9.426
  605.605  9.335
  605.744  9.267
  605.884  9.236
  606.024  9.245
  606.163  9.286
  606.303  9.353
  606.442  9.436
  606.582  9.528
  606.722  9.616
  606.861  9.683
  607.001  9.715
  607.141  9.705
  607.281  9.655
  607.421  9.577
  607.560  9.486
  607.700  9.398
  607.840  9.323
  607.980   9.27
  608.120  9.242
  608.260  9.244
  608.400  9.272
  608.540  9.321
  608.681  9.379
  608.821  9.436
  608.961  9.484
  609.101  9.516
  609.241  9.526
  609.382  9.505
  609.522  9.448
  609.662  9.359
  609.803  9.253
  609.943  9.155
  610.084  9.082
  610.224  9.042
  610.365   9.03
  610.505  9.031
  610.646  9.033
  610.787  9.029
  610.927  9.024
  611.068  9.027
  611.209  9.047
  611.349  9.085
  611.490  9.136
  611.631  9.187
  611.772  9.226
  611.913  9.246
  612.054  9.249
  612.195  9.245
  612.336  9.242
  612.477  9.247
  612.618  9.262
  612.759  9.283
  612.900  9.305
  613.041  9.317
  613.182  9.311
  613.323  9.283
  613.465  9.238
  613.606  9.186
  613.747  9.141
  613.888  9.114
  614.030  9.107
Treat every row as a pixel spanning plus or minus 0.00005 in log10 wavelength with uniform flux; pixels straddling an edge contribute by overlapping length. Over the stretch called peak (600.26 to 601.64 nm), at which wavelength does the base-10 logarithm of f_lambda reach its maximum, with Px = 601.575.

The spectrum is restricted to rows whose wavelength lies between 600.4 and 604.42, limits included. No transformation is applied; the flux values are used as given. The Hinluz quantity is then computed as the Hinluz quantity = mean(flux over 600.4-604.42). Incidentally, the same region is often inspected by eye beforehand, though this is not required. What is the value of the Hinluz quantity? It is 9.41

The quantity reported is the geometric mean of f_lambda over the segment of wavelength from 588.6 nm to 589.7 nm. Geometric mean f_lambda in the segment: 8.3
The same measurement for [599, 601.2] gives 9.1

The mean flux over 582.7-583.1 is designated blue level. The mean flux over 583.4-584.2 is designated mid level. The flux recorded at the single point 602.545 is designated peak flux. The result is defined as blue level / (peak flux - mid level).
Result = -21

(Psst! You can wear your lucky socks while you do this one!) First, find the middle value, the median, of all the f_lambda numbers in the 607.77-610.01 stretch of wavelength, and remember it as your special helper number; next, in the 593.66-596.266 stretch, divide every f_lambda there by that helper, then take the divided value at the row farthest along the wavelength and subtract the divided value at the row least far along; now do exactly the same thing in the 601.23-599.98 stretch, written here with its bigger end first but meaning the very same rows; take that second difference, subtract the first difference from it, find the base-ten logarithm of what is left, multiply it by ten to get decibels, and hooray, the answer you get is -33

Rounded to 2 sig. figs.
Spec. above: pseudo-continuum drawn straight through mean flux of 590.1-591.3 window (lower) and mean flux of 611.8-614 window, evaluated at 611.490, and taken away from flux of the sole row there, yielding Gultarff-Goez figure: -0.11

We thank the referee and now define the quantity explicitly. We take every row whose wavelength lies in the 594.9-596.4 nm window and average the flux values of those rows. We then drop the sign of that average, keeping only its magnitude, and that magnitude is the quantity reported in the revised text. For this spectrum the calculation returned 9.41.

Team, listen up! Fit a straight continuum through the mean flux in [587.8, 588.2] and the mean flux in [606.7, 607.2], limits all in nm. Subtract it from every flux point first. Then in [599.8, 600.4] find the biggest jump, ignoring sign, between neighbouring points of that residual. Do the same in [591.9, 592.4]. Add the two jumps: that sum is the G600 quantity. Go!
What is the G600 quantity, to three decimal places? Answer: 0.078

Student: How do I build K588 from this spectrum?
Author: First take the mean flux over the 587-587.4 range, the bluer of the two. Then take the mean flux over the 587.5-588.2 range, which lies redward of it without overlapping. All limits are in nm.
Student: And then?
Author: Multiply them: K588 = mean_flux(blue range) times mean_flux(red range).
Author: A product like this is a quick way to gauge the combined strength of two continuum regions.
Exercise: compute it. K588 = 82.9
